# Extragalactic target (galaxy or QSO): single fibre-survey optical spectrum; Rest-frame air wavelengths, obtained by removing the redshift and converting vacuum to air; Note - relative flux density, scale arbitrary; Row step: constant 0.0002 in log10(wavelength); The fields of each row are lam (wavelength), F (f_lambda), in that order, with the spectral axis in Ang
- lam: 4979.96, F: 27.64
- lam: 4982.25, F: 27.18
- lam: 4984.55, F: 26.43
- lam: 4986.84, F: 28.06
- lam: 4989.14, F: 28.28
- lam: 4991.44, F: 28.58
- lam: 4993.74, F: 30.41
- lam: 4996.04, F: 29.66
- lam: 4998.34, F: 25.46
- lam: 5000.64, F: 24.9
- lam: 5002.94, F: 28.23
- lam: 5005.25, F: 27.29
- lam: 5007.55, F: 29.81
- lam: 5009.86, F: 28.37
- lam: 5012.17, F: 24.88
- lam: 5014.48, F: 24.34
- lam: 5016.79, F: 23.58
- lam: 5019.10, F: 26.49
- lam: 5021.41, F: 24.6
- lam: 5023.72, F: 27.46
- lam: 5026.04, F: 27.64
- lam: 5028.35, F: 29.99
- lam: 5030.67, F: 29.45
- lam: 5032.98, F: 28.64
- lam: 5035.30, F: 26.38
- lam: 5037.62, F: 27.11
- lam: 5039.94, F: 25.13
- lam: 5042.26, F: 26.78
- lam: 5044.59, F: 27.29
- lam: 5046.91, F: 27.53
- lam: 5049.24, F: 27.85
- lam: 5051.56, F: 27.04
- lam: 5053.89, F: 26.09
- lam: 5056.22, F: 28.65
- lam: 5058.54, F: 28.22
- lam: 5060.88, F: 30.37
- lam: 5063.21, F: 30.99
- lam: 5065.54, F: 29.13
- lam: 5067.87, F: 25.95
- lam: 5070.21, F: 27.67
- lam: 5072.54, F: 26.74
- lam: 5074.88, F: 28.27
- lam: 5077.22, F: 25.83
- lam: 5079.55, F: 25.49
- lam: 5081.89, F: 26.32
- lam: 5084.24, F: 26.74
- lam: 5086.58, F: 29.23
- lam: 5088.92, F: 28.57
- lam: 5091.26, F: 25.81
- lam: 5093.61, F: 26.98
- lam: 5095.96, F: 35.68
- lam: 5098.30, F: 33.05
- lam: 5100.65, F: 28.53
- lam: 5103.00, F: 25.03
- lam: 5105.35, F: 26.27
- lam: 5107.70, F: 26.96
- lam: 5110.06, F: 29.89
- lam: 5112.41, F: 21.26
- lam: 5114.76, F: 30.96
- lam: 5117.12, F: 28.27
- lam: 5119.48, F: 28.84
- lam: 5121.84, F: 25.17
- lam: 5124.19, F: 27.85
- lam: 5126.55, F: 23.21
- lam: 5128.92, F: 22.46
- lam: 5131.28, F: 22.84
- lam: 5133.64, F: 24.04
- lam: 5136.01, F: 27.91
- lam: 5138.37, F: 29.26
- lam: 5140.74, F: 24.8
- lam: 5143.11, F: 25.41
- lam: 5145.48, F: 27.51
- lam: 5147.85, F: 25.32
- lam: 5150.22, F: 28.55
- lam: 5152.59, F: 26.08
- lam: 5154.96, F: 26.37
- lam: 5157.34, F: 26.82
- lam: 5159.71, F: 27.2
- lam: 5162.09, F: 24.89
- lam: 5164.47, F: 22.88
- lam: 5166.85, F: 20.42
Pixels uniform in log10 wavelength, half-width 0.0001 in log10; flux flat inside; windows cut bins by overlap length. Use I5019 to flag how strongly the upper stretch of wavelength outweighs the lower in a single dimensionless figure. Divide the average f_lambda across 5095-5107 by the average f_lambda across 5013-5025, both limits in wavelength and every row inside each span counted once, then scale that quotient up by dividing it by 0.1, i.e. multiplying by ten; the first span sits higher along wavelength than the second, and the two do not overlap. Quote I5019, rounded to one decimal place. 11.7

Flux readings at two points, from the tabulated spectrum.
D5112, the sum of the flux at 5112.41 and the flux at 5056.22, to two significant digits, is 50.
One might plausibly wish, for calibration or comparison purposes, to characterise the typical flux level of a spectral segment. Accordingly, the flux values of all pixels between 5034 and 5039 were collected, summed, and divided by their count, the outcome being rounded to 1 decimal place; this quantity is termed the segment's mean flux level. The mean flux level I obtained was 26.7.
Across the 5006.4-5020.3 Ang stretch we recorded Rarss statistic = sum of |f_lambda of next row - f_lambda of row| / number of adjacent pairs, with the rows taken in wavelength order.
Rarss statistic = 1.83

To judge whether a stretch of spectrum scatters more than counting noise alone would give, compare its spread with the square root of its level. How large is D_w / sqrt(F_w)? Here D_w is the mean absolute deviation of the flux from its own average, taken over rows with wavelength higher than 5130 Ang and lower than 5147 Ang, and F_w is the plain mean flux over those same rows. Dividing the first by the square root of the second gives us 0.380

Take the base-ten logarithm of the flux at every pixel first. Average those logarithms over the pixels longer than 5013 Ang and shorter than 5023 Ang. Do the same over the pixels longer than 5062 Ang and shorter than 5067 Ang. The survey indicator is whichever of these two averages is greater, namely 1.48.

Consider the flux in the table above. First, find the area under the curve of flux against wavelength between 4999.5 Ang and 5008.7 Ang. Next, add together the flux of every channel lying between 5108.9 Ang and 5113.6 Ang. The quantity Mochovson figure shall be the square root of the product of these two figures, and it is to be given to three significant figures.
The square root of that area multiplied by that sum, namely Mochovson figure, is 114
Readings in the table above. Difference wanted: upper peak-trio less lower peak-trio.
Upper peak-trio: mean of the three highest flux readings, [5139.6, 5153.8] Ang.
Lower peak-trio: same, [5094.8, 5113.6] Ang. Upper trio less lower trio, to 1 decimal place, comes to -5.5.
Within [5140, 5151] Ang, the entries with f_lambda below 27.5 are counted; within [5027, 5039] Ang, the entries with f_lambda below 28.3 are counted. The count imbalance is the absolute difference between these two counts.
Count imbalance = 1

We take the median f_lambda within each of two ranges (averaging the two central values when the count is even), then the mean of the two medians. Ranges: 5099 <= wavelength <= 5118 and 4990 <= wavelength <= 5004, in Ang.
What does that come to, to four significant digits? 28.01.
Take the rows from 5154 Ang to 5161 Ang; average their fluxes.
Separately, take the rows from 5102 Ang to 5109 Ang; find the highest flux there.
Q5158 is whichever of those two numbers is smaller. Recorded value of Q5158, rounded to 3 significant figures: 26.8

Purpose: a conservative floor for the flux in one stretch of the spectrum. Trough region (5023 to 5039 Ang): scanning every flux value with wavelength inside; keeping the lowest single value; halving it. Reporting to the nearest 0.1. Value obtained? 13.2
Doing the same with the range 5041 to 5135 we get 10.6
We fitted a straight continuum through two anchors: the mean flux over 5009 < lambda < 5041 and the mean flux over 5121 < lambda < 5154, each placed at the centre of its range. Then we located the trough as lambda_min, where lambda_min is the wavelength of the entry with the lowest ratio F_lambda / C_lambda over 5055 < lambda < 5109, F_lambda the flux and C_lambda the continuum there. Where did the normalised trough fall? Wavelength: 5103.00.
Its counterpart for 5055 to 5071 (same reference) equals 5067.87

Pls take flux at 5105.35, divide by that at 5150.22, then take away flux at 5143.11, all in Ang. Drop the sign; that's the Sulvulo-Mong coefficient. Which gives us 24.5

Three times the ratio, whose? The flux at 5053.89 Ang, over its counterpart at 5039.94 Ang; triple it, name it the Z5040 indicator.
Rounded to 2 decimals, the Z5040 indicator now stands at 3.11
